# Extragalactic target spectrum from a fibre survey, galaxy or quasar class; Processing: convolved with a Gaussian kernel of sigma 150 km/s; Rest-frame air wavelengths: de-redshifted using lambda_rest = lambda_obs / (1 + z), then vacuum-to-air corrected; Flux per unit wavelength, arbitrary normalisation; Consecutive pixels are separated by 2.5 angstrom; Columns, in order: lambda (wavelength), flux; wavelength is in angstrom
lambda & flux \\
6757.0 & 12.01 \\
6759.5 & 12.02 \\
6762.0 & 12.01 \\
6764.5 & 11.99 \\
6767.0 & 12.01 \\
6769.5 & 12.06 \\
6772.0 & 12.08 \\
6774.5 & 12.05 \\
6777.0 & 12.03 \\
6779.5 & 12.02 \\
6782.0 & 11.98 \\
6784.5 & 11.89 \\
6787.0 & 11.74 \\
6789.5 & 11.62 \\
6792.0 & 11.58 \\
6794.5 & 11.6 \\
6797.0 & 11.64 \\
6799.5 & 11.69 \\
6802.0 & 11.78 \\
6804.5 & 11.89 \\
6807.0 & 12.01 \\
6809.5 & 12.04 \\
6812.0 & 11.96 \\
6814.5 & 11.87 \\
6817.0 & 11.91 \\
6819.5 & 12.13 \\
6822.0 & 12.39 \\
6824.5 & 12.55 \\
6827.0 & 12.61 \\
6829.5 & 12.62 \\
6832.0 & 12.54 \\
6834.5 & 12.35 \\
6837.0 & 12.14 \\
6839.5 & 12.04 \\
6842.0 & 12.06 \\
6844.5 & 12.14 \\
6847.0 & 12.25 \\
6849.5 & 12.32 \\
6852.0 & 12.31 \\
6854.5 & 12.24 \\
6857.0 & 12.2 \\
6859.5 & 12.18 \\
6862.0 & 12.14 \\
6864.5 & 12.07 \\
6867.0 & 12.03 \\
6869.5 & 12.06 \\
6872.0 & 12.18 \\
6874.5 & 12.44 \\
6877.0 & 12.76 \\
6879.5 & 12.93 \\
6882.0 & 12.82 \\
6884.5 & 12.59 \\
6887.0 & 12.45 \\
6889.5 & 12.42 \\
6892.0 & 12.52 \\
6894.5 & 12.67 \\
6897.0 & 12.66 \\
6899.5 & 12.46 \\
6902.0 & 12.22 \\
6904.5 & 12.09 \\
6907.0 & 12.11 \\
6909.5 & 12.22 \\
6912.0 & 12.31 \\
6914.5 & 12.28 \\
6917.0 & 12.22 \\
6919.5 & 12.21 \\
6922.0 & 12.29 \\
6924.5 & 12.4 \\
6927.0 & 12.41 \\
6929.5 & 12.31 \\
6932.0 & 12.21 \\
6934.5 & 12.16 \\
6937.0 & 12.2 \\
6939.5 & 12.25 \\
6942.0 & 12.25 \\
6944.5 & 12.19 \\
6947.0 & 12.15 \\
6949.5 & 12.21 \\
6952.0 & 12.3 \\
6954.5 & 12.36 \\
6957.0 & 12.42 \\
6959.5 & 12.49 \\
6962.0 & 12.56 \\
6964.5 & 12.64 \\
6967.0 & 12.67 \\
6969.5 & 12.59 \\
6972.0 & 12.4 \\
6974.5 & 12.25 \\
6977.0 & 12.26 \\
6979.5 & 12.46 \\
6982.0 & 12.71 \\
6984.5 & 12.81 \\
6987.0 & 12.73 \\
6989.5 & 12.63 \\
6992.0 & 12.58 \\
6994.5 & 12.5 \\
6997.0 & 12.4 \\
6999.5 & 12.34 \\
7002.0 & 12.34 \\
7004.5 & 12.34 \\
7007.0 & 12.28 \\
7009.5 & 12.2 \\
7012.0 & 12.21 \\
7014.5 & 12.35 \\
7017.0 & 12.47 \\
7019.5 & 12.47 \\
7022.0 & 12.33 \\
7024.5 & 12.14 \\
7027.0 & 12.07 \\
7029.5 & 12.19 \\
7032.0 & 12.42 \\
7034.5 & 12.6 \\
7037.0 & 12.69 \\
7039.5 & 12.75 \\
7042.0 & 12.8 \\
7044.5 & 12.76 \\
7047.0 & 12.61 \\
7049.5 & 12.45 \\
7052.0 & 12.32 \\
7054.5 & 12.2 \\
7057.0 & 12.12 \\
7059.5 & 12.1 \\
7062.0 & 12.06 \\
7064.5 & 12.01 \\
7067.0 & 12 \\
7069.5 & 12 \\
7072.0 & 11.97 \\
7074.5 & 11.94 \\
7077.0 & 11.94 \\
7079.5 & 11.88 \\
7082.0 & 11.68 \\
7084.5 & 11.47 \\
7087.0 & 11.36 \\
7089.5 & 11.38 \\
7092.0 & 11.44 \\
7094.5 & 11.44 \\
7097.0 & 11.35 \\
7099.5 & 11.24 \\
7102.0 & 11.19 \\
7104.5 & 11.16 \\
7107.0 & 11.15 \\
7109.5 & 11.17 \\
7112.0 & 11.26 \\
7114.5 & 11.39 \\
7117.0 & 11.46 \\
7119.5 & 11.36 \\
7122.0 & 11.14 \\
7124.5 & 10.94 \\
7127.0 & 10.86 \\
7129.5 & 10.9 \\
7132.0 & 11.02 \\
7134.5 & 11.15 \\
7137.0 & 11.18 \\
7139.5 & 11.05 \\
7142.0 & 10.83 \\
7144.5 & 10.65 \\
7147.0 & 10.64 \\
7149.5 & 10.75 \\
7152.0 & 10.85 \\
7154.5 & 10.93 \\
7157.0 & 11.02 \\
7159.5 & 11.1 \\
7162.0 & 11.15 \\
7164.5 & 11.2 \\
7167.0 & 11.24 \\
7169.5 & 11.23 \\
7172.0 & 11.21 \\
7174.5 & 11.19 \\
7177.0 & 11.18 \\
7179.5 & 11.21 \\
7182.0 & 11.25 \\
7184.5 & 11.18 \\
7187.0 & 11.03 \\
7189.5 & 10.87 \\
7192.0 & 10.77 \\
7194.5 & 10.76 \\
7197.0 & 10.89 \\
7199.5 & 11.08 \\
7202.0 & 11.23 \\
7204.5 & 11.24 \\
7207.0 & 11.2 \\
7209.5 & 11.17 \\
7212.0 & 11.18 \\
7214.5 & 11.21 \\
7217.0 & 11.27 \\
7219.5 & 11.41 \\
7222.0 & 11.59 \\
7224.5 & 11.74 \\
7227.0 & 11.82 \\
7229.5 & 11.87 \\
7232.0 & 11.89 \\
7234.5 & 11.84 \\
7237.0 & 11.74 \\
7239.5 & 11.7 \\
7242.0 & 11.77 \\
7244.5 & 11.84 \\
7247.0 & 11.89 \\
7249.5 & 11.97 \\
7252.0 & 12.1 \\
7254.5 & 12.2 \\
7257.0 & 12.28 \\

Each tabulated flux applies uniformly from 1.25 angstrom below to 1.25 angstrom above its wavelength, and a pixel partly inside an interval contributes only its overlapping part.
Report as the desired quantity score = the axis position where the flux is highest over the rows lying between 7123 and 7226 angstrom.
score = 7224.5 angstrom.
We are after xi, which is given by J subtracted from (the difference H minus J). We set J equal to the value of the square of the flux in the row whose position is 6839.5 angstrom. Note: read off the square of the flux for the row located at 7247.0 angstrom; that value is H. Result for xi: -149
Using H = 141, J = 145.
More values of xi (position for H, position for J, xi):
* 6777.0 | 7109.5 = -105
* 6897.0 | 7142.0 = -74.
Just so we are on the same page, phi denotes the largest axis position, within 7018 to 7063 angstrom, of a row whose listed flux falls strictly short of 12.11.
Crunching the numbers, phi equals 7062.0 angstrom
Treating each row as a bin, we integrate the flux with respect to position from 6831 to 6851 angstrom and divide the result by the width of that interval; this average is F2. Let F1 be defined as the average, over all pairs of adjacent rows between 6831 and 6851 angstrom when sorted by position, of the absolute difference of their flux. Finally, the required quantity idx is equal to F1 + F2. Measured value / 12.3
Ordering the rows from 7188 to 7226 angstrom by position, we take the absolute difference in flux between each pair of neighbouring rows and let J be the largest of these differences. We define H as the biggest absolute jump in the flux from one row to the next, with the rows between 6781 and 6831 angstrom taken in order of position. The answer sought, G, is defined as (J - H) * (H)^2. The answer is -0.0047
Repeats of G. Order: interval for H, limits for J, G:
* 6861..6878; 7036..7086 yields -0.0113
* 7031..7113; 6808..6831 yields 0.0022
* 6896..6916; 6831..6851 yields -0.0017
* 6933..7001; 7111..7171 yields -0.0019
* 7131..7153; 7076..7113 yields -0.0005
